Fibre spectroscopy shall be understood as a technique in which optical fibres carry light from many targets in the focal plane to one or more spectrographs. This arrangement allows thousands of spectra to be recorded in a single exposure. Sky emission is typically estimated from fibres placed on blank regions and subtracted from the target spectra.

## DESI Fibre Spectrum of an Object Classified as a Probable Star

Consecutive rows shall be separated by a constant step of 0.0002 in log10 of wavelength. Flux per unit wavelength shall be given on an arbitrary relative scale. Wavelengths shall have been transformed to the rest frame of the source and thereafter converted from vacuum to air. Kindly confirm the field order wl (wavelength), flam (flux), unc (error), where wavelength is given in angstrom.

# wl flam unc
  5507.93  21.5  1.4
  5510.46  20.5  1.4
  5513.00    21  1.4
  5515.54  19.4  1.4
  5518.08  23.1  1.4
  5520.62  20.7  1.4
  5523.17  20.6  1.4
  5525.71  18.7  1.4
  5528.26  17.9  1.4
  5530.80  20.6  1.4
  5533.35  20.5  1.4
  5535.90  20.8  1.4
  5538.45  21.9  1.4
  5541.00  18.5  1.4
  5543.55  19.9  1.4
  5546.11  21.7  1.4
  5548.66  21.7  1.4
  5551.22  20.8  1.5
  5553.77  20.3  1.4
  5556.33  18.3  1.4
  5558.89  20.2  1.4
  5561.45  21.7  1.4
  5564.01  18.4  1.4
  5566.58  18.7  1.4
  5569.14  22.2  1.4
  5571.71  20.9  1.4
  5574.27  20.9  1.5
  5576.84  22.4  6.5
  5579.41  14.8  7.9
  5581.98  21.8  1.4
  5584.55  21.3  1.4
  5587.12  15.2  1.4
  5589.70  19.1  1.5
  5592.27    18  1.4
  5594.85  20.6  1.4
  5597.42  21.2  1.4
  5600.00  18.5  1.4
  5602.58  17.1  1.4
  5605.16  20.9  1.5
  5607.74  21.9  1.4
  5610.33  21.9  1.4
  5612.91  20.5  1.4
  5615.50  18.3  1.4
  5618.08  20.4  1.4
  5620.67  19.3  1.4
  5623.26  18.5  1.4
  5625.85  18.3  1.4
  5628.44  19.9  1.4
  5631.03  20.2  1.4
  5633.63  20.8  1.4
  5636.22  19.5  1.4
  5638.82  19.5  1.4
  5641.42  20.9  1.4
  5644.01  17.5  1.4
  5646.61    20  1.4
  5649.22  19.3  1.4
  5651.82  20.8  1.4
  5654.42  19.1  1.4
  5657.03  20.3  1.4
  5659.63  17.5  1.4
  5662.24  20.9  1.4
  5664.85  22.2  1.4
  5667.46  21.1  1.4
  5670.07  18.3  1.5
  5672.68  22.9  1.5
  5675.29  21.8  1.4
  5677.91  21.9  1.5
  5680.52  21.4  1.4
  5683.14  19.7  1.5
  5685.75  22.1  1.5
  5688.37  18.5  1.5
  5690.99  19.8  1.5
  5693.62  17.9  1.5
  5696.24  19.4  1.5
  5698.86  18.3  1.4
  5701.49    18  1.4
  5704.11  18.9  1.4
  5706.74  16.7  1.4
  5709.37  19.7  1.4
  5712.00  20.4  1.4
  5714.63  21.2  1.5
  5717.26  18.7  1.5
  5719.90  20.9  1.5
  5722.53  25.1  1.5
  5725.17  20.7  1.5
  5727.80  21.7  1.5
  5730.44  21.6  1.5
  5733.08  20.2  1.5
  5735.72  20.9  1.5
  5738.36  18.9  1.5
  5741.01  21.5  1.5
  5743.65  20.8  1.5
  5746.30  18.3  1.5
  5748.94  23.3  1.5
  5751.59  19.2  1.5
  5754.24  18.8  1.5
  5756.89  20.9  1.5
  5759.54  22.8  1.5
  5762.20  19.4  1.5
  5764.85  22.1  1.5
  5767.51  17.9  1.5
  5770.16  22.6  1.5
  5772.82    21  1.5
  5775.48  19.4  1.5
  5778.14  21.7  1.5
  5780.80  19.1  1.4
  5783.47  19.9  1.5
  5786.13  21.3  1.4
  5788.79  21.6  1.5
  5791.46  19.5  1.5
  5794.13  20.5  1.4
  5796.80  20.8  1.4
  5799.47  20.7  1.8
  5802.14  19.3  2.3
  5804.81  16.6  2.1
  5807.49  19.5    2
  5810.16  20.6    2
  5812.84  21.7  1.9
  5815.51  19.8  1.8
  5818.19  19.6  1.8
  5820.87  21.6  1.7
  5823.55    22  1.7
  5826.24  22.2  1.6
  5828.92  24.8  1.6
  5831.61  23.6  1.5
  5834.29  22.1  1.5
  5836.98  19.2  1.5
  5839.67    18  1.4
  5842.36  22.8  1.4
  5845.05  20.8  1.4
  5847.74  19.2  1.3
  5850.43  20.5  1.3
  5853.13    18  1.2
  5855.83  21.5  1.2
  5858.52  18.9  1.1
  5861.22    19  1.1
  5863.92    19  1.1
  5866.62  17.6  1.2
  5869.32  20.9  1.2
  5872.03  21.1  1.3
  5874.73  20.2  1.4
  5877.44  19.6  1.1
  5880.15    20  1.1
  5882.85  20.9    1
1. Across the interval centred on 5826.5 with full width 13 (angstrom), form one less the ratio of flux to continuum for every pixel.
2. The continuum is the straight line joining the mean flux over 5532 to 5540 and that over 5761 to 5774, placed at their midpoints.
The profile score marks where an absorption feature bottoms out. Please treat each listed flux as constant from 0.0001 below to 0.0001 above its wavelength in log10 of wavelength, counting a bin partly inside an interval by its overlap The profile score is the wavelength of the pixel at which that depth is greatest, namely 5820.87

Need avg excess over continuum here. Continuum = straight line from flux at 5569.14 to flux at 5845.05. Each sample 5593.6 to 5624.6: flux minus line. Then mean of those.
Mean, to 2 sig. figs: -2.1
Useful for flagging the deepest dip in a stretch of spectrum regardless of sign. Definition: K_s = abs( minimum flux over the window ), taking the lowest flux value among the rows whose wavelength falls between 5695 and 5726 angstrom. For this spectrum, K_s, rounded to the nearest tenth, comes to 16.7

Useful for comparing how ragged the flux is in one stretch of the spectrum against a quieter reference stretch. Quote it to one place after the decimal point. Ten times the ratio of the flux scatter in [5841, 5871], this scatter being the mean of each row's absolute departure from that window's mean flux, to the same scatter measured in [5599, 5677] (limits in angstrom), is 10.8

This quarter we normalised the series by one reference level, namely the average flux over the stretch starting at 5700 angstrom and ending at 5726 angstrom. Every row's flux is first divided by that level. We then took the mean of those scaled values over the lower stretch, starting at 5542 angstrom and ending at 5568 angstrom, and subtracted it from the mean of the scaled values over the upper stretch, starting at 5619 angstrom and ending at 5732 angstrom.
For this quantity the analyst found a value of -0.007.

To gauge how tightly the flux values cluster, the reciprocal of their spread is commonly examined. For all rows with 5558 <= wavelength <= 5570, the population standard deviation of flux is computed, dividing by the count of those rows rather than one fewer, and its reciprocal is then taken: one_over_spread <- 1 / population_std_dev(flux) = 0.65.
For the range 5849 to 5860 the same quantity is 0.73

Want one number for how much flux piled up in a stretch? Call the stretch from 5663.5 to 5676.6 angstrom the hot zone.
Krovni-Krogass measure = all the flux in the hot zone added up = 106.3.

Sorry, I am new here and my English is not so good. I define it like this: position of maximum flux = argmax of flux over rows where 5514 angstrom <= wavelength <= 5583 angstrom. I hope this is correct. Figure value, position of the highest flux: 5518.08 angstrom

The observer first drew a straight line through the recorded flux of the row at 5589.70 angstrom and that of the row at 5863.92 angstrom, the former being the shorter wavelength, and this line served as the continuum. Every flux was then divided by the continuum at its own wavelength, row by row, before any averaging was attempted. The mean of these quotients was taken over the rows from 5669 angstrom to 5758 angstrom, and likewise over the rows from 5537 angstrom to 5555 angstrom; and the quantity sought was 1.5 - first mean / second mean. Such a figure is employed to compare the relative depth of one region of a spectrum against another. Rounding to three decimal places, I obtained 0.518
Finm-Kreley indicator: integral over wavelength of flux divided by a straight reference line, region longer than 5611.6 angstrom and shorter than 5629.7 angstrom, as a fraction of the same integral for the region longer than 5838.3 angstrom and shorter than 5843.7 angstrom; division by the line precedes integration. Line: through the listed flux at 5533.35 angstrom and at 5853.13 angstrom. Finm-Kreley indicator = 2.9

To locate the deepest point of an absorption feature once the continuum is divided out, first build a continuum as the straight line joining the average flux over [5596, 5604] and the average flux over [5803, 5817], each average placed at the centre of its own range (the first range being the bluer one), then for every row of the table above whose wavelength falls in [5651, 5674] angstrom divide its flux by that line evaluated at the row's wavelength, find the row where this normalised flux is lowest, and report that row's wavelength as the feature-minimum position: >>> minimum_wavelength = 5659.63 angstrom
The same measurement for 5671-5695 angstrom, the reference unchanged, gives 5693.62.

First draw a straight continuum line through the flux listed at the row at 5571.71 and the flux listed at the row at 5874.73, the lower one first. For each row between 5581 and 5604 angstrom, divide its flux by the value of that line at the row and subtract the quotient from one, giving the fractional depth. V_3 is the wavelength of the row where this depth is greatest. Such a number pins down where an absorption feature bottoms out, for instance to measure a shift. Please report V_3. 5587.12 angstrom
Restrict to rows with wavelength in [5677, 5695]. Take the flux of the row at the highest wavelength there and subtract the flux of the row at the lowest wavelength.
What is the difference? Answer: -4.0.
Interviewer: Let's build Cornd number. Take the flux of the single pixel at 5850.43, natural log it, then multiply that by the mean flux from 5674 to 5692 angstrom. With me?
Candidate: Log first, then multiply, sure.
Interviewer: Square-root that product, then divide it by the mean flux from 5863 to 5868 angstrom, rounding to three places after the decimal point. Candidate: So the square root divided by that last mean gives 0.433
